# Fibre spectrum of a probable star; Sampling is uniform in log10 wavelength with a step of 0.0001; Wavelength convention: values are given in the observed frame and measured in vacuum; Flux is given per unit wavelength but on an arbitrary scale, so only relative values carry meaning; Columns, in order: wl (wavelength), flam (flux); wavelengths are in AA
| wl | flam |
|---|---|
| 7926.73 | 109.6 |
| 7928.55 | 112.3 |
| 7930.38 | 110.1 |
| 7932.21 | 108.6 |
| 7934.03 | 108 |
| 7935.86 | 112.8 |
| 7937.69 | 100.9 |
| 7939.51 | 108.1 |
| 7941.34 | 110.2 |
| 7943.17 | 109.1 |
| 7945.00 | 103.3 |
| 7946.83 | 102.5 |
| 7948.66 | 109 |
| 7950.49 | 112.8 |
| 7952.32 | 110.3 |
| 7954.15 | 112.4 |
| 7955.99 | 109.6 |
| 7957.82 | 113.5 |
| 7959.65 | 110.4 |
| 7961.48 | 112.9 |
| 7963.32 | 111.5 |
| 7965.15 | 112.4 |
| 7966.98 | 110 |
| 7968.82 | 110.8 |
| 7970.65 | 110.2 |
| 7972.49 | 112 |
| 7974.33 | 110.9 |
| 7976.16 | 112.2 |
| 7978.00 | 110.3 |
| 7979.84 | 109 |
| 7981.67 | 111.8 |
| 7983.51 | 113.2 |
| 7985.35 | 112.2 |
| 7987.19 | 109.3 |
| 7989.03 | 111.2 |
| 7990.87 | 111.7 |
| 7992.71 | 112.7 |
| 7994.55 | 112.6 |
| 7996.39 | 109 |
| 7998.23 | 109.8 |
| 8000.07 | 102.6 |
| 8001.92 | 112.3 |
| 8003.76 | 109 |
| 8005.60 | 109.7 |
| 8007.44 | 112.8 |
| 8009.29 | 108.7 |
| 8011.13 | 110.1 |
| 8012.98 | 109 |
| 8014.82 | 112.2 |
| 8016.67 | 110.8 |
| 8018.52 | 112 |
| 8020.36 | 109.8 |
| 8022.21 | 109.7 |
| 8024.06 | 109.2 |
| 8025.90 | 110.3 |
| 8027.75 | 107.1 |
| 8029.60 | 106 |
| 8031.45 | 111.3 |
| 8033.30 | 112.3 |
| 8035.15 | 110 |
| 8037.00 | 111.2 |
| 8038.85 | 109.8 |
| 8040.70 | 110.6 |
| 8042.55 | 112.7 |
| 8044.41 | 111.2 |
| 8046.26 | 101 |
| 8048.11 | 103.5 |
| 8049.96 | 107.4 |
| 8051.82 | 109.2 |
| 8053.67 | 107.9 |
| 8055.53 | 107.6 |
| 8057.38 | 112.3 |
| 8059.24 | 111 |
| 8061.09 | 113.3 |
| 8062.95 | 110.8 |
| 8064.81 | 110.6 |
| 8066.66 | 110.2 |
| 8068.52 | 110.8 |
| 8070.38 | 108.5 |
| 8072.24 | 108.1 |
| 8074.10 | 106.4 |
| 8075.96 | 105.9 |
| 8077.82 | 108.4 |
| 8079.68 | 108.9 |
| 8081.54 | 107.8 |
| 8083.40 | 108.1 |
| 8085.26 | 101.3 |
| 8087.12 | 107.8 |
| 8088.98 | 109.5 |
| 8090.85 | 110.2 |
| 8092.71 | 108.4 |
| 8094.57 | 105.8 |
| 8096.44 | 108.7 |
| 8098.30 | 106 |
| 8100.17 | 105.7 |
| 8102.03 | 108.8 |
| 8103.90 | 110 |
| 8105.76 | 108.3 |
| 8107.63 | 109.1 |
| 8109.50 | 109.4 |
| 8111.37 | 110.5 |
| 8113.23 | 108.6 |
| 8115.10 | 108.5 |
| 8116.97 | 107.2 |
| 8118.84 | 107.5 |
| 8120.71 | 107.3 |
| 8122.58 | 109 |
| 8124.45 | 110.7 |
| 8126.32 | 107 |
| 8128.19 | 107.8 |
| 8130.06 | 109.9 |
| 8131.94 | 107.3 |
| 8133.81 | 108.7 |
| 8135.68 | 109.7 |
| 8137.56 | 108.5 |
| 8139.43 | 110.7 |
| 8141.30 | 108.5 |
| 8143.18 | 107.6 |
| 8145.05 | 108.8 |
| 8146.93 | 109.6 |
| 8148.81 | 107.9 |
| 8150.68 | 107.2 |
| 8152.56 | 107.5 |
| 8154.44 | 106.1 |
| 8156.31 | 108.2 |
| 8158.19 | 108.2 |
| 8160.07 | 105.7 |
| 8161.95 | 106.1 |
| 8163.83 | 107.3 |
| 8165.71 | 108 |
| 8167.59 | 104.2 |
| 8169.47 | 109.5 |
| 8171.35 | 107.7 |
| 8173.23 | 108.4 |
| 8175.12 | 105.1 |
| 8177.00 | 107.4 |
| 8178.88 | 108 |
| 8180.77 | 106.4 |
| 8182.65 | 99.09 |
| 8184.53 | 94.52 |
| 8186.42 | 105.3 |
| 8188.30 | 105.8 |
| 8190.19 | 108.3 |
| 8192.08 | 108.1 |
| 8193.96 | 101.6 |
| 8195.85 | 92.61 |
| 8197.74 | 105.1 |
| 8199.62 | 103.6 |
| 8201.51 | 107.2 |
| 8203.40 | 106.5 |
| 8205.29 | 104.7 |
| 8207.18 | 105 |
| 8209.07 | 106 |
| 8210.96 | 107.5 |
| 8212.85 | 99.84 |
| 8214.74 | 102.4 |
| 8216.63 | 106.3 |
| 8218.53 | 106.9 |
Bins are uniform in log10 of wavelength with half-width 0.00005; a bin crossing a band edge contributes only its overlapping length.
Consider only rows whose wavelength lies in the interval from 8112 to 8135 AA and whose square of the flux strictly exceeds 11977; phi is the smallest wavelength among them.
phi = 8124.45 AA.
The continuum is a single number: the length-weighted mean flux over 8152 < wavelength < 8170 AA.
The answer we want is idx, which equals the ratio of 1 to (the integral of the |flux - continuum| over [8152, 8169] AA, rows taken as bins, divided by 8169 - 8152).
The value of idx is 0.9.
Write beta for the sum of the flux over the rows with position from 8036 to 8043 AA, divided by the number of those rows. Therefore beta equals 111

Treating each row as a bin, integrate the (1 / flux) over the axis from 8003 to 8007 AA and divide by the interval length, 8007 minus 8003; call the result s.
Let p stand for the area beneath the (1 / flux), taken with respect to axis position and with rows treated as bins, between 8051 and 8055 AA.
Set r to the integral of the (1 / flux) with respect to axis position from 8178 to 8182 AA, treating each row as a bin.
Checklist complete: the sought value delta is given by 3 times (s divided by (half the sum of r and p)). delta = 0.736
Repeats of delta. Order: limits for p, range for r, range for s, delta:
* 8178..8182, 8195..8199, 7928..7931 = 0.691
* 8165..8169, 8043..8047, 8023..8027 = 0.730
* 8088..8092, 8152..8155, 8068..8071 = 0.848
